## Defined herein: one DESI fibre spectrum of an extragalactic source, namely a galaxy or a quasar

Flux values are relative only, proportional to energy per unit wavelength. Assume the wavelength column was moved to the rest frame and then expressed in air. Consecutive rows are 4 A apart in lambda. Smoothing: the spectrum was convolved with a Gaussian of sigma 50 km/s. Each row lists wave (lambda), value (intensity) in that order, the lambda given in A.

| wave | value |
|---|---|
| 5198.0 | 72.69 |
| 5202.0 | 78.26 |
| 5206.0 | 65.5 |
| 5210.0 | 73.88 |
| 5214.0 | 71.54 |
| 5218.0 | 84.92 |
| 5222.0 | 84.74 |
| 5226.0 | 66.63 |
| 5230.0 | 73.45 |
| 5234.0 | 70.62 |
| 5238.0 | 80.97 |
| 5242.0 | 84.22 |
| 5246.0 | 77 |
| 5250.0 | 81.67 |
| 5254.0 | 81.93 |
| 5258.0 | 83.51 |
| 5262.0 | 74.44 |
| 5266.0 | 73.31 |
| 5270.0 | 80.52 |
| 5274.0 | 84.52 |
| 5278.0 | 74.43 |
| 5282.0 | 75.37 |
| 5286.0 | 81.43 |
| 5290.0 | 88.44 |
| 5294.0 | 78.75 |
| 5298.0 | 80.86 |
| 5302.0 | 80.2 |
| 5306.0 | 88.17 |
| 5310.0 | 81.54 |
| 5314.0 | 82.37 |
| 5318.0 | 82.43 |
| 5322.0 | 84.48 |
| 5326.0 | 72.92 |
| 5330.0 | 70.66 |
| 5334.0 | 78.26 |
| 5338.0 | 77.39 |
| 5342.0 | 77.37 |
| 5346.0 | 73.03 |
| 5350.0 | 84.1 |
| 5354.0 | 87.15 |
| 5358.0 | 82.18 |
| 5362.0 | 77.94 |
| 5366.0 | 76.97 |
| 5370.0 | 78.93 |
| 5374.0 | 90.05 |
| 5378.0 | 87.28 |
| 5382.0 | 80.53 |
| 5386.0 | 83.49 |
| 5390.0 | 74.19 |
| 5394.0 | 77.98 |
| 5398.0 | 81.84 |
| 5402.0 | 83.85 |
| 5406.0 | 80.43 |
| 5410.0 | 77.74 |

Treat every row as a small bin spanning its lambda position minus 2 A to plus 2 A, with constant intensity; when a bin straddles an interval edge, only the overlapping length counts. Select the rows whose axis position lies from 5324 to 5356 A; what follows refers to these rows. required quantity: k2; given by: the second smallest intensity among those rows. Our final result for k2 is 72.92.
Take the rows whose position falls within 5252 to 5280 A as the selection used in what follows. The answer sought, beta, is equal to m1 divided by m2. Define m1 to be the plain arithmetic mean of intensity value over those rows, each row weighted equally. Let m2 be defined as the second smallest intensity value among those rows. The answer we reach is 1.06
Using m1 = 79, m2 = 74.43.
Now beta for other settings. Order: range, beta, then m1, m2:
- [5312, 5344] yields 1.07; 78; 72.92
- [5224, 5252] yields 1.08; 76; 70.62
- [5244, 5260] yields 0.99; 81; 81.67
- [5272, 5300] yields 1.07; 81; 75.37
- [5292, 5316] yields 1.02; 82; 80.2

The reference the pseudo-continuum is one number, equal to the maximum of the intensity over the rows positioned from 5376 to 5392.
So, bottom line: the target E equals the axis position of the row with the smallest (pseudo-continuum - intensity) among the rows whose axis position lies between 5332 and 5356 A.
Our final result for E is 5354.0 A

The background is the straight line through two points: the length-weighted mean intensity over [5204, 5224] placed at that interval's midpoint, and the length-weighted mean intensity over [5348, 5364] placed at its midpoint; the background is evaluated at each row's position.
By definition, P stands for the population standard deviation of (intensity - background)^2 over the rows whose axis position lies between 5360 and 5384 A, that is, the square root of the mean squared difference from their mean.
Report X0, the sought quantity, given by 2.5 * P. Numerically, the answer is 29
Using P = 12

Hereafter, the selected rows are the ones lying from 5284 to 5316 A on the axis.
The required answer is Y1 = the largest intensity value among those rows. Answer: 88.44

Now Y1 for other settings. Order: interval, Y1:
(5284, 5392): 90.05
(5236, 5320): 88.44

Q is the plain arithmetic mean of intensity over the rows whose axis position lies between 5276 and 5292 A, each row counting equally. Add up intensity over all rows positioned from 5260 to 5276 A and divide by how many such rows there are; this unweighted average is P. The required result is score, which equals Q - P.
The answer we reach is 1.7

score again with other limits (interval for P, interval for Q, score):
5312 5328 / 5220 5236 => -6.7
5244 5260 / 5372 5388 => 4.3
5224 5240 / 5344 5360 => 8.7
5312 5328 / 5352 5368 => 0.5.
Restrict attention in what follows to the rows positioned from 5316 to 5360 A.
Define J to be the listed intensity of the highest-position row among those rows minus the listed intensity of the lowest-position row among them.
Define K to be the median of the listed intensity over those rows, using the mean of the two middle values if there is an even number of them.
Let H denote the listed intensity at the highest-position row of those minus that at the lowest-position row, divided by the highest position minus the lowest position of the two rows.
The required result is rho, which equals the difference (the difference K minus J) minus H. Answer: 78.5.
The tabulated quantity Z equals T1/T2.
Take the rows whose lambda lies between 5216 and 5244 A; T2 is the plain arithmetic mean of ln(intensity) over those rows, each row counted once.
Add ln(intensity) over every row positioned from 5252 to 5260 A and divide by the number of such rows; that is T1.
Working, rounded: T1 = 4.42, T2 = 4.35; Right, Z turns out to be 1.01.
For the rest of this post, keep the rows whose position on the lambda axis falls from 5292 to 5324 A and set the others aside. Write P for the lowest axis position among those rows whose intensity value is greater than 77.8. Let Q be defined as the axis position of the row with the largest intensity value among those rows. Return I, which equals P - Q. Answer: -12 A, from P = 5294.0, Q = 5306.0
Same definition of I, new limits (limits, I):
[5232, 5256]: -4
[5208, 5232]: 0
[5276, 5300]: -4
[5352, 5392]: -20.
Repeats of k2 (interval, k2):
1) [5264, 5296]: 74.43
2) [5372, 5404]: 77.98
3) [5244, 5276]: 74.44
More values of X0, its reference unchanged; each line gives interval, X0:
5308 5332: 114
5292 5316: 54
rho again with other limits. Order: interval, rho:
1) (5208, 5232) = 74.1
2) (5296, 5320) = 80.3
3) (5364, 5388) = 75.2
